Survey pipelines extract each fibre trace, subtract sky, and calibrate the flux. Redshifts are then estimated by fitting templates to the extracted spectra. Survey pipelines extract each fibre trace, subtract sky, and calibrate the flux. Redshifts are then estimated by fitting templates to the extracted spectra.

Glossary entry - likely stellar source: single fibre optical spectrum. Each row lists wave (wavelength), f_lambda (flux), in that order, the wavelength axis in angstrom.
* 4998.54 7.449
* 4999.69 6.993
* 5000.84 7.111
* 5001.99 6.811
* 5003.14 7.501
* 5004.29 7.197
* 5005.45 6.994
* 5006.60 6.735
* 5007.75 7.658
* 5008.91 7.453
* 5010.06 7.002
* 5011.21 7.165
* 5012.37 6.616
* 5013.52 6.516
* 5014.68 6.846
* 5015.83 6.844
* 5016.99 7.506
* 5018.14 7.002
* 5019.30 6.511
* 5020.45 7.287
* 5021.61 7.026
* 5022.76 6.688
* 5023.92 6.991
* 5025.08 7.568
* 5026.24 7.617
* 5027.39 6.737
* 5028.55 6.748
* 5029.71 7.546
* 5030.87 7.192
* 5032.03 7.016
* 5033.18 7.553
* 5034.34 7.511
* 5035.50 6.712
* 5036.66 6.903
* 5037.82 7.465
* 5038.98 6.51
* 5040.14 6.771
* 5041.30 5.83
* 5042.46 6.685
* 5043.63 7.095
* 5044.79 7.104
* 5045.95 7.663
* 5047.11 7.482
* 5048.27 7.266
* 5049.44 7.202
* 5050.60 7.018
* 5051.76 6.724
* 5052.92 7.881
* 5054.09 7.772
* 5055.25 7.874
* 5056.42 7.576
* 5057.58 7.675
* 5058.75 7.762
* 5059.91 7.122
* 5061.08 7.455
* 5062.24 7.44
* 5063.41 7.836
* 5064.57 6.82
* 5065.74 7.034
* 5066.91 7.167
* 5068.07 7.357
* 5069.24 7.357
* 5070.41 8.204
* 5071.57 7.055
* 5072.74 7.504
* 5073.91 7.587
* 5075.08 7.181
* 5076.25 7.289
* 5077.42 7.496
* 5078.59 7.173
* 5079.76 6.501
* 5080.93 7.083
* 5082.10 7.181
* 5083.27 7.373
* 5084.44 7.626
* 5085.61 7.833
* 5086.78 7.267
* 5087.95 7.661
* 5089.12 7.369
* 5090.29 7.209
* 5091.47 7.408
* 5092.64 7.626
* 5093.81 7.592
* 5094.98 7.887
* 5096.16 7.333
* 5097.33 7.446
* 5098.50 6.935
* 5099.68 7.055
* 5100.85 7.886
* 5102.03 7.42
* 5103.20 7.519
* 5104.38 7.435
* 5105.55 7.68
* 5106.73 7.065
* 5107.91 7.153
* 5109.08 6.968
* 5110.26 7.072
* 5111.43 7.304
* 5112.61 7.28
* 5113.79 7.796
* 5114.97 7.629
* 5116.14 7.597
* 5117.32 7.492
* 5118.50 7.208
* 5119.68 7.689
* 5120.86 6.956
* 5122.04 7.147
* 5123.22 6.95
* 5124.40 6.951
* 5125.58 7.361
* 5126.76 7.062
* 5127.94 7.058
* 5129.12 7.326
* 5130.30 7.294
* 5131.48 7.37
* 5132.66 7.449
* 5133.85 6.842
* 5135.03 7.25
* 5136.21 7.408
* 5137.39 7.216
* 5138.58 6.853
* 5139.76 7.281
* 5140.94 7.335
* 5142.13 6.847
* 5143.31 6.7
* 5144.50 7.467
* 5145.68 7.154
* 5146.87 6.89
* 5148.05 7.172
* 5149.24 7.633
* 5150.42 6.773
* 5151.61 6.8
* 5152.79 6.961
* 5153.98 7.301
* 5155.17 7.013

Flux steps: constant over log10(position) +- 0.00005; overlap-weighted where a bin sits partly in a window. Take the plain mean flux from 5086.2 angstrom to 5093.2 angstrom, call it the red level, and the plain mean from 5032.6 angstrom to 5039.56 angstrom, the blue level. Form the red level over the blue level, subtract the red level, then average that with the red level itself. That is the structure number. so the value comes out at 0.522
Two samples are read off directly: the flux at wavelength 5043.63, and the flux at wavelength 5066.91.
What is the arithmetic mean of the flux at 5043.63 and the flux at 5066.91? 7.13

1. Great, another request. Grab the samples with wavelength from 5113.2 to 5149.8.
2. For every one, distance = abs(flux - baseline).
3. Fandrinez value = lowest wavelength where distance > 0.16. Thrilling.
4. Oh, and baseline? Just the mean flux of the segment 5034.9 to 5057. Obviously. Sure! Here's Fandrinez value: 5113.79 angstrom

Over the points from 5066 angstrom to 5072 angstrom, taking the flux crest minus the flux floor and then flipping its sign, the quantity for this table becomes -1.1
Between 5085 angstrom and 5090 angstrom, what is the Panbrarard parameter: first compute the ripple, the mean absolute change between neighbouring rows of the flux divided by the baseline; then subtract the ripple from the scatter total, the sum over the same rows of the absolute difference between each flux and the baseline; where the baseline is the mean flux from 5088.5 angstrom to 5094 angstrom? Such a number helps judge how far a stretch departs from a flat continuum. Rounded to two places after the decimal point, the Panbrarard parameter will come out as 0.80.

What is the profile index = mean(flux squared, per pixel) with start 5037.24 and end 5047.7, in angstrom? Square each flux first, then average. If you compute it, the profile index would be 48.7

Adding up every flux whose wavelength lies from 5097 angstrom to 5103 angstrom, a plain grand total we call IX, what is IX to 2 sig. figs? 37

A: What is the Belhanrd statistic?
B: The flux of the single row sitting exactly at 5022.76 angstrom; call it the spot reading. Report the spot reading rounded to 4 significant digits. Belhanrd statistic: 6.688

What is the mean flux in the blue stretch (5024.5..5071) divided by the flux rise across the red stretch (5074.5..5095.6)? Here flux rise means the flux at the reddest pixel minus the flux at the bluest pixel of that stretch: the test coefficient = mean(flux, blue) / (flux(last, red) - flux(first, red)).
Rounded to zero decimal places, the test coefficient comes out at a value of 10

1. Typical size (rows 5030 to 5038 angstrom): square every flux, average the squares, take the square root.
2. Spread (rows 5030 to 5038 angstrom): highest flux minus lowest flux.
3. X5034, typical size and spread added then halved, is 4.02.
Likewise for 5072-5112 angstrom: 4.37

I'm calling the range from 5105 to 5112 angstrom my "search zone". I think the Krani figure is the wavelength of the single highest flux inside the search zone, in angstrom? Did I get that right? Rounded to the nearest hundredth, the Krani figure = 5105.55 angstrom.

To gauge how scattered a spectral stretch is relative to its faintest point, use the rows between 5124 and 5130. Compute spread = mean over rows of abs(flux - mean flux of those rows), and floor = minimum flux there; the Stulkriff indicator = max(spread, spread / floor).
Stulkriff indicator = 0.15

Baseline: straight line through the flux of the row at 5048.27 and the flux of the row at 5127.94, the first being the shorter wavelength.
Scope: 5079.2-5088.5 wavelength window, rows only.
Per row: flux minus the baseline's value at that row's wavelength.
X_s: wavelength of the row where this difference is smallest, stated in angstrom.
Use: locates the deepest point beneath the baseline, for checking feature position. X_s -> 5079.76 angstrom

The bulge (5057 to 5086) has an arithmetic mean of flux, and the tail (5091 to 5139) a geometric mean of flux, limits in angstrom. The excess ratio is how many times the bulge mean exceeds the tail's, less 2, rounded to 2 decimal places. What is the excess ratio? -0.99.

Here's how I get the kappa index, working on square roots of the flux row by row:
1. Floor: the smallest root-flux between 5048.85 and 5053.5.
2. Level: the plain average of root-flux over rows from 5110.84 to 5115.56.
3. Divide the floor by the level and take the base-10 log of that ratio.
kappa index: -0.024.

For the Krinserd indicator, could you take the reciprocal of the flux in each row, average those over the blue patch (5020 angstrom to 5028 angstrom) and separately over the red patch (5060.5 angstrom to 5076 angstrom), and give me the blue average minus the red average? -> 0.0049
